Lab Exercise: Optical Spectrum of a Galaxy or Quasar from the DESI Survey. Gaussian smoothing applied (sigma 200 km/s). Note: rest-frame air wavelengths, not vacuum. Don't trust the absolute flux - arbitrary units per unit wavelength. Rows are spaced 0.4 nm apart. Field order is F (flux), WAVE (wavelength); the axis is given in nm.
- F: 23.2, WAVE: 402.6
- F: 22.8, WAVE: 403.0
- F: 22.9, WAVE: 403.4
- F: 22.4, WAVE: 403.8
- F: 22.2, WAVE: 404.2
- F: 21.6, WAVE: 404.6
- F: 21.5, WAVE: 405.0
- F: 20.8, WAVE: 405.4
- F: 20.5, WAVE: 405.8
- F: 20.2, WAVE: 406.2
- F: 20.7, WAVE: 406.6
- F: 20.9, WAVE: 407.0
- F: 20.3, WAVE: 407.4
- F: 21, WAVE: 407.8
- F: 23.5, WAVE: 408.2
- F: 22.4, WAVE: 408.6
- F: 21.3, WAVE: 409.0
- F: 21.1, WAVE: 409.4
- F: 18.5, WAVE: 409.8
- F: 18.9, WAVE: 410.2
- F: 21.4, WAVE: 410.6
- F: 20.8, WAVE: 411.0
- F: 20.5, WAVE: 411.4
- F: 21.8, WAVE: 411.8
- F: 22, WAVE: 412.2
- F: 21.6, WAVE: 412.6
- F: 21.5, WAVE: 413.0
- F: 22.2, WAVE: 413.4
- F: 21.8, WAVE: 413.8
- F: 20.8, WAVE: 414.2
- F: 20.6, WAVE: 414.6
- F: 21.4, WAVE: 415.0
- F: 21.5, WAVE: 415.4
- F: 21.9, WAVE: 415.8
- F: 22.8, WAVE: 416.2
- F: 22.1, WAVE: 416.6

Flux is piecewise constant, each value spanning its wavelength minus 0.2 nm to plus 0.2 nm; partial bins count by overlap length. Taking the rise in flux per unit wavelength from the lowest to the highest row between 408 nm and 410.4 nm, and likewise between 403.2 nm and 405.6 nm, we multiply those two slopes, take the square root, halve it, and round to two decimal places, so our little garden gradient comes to 0.78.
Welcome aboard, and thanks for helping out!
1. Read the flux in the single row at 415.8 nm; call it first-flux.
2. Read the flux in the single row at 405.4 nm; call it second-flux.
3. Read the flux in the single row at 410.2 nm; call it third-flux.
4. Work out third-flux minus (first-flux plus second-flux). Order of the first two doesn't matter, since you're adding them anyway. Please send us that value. -23.8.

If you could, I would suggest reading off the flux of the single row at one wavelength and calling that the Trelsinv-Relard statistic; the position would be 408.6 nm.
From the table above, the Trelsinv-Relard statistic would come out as 22.4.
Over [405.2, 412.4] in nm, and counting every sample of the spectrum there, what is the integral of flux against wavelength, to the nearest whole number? 151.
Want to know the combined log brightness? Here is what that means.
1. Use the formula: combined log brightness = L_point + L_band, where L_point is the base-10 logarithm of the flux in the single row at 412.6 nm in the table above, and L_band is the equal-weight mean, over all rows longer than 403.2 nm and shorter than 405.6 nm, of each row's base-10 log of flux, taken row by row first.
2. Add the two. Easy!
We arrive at 2.67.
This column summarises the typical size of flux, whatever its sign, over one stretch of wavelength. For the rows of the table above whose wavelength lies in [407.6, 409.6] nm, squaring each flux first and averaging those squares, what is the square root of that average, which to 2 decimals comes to 21.88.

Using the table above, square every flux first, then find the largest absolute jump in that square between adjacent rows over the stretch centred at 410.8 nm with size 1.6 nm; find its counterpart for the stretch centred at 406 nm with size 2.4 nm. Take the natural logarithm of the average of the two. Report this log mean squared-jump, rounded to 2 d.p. 4.18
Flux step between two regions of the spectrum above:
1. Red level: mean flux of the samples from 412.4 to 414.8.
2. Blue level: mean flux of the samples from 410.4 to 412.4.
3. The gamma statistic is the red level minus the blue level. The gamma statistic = 0.1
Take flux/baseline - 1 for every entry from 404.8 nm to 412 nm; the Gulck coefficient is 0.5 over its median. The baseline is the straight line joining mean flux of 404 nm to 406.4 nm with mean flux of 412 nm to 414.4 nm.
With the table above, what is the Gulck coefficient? -30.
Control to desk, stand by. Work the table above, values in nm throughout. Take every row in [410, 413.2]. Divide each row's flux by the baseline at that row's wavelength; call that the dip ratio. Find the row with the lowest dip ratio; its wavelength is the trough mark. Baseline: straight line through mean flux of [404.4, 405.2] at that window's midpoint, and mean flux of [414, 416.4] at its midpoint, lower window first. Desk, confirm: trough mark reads 410.2 nm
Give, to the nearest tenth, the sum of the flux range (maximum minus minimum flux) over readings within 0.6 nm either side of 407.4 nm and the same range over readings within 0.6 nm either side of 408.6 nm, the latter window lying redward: 2.9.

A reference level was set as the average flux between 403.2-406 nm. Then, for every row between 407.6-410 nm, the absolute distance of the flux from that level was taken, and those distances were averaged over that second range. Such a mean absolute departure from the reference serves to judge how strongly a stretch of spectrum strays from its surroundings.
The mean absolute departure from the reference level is 1.2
